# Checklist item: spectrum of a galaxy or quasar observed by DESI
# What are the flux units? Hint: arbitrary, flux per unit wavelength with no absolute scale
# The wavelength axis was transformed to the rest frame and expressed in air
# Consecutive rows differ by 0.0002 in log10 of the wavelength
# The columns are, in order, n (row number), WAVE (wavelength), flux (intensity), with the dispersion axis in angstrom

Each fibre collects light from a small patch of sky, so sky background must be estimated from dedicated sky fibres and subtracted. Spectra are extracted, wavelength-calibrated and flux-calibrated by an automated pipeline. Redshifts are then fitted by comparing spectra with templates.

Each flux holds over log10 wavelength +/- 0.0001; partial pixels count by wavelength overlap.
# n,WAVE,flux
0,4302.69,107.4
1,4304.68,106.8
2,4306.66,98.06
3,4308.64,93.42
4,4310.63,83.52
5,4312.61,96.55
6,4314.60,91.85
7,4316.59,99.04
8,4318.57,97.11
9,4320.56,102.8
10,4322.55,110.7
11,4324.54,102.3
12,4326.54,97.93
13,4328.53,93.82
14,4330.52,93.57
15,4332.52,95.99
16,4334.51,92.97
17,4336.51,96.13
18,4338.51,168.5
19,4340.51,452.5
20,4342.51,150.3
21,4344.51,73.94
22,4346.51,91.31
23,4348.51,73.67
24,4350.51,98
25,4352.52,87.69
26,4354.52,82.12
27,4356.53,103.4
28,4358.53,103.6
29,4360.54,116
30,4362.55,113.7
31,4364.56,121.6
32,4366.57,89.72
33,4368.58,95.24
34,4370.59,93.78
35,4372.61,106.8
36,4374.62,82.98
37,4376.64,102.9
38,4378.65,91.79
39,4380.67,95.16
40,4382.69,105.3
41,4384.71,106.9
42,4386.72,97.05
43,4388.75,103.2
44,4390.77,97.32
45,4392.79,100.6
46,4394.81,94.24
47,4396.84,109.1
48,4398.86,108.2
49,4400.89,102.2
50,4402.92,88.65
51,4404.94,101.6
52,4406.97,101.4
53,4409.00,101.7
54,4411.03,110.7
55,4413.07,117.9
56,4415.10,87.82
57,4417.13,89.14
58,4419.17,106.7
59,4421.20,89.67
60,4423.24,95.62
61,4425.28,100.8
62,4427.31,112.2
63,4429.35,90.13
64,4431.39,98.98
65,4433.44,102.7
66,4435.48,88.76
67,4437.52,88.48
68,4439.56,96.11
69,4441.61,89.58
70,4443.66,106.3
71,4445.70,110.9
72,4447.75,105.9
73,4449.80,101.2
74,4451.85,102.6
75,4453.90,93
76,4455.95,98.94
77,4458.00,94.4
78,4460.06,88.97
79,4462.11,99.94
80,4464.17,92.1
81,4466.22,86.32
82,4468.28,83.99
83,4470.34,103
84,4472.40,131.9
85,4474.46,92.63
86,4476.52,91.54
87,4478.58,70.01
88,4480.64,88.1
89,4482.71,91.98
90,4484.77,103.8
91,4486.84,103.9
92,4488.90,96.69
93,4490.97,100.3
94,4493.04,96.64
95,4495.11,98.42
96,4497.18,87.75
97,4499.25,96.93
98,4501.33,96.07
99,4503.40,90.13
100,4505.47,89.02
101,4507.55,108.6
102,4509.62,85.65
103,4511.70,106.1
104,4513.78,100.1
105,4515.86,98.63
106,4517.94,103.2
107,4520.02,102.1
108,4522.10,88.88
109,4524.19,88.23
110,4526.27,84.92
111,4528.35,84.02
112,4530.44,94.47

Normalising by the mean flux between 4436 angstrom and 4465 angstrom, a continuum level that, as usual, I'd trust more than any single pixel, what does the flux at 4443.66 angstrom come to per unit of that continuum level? 1.09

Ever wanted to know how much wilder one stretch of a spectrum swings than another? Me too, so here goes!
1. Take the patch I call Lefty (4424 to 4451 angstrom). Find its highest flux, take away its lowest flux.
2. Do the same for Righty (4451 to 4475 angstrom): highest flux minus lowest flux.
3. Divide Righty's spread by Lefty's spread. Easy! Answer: 2.0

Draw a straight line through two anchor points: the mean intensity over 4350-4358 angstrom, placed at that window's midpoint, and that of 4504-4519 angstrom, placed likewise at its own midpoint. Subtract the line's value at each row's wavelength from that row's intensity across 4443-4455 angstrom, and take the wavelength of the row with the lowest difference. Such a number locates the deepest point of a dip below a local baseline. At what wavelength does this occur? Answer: 4453.90 angstrom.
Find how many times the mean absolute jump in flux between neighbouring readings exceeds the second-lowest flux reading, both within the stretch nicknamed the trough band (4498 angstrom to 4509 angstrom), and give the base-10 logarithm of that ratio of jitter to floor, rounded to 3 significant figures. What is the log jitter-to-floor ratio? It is -1.12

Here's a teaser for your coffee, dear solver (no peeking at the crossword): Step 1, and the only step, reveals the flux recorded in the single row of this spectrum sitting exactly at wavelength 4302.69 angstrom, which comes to 107.4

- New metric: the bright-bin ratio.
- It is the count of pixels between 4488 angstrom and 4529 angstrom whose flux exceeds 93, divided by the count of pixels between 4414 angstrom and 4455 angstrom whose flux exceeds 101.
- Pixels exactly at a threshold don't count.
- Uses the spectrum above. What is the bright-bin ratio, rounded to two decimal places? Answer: 1.50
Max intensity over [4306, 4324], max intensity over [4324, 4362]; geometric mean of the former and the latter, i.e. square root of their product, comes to 224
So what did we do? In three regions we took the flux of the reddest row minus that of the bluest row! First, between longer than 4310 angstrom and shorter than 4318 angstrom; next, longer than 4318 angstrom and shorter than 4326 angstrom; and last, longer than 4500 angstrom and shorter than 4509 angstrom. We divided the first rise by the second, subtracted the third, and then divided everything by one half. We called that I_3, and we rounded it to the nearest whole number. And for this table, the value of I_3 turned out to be -19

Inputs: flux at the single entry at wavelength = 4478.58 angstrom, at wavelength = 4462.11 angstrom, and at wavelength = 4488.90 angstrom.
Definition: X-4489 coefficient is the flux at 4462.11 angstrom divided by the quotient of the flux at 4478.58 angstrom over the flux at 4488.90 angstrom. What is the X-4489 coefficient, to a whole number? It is 138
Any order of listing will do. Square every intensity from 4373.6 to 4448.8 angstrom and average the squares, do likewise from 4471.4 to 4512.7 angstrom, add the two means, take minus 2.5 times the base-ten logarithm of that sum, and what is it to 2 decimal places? -10.72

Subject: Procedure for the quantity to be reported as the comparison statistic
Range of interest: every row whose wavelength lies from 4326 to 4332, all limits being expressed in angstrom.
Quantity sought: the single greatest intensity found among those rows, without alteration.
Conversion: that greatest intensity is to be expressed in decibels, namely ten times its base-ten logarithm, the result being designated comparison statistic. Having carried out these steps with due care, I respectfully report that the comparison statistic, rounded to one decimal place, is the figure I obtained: 19.9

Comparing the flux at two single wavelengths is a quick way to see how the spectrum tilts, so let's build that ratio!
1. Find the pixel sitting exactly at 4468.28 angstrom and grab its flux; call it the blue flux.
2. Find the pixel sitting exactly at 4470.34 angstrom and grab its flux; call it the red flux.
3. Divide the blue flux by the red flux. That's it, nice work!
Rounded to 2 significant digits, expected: 0.82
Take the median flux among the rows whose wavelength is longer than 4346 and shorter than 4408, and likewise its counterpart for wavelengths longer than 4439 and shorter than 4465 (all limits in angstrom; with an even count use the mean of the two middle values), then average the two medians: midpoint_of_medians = 99.8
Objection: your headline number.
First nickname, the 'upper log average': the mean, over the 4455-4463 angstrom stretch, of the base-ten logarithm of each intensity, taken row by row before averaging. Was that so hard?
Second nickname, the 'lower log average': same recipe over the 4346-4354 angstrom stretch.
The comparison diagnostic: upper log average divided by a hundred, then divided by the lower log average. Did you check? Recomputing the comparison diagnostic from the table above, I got 0.0102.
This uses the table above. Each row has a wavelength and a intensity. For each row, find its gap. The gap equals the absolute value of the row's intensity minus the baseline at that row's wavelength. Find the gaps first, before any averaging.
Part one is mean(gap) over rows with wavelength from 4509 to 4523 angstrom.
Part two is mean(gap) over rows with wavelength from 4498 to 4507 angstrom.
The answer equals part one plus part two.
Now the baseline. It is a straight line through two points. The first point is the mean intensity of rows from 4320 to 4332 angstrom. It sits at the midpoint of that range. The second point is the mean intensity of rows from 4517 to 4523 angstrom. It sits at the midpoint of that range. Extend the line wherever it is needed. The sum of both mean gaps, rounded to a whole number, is 11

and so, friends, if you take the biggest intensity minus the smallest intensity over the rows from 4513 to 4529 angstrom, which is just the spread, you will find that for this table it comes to 19.2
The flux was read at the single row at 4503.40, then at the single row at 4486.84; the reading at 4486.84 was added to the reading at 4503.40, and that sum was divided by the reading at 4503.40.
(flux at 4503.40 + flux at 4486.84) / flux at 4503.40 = 2.15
